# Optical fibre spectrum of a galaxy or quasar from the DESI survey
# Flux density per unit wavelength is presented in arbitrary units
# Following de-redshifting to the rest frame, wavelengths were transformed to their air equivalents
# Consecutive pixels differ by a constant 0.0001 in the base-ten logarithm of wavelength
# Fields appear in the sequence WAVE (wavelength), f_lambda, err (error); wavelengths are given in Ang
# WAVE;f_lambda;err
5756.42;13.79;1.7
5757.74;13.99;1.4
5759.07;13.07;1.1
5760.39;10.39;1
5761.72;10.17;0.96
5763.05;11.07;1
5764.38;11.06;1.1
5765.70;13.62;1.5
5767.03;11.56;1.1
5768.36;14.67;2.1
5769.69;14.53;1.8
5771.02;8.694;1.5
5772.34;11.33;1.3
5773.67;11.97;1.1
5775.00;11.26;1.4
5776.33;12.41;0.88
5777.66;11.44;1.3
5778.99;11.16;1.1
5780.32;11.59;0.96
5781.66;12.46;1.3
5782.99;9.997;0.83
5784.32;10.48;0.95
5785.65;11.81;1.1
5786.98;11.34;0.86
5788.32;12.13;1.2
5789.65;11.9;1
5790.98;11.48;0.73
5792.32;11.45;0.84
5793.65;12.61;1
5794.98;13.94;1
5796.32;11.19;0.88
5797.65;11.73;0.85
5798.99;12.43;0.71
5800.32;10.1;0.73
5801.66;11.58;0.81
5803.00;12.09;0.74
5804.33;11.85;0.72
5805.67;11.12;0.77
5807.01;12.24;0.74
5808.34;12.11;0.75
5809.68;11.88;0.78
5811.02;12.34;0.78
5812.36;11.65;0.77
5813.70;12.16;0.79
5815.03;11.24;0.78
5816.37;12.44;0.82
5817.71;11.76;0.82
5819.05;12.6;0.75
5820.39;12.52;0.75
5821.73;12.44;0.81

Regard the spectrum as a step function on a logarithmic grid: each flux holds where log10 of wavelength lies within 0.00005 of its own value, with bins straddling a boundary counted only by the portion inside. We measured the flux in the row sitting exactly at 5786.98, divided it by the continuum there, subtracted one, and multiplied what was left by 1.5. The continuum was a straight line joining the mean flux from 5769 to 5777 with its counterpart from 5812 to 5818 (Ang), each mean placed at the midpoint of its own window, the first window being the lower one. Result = -0.05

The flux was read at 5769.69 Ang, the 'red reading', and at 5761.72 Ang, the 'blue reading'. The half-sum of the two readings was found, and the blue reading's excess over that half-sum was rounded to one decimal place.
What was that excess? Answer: -2.2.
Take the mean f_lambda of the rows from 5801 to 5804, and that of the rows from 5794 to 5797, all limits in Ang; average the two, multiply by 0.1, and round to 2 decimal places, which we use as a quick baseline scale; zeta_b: 1.22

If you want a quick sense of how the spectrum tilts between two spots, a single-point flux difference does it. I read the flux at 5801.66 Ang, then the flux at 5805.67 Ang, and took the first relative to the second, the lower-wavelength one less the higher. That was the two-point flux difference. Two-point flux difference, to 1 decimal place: 0.5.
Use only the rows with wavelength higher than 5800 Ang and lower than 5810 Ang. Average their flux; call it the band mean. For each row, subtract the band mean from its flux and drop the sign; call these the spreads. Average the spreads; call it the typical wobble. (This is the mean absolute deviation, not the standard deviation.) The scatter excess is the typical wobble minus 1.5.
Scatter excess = -0.98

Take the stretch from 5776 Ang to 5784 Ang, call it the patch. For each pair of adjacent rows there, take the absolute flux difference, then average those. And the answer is 1.00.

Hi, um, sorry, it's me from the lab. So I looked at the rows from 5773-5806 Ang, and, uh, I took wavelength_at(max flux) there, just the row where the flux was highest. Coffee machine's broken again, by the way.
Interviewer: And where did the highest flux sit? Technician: 5794.98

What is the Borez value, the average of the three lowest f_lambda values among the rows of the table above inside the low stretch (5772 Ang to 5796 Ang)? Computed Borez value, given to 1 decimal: 10.5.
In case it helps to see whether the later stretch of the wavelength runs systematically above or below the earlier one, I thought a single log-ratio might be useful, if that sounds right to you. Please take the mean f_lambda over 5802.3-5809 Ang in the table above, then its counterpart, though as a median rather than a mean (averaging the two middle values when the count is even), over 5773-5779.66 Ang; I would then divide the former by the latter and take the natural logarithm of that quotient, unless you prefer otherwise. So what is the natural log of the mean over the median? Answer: 0.038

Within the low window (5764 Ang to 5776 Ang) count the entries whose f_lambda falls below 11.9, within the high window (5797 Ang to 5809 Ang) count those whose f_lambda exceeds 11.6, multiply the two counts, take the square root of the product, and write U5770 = 5.5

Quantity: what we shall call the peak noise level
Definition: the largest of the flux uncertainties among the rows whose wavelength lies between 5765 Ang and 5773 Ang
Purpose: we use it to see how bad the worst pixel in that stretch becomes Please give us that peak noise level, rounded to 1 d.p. 2.1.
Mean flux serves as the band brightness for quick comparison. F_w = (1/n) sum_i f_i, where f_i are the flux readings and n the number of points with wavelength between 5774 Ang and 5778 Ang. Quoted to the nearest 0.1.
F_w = 11.7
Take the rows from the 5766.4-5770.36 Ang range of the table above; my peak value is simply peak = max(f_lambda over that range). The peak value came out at 14.67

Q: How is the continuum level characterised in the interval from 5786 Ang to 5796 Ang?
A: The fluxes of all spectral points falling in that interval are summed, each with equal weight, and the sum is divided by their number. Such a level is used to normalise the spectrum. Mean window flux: 12.1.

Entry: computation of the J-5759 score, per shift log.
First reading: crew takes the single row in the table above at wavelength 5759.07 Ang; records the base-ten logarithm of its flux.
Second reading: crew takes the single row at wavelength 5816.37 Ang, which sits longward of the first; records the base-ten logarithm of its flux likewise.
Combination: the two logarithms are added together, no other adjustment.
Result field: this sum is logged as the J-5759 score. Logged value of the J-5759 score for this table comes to 2.21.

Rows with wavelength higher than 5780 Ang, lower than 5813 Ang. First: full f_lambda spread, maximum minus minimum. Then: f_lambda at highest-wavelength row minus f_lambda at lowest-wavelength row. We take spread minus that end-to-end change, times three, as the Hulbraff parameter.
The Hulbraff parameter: 12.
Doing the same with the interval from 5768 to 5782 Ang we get 25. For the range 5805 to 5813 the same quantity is 2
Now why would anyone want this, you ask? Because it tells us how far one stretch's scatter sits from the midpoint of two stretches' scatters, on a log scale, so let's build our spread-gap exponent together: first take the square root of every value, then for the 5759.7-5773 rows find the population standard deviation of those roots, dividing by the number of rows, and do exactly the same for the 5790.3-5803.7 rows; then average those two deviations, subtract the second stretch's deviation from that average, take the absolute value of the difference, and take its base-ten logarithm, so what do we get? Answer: -1.2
